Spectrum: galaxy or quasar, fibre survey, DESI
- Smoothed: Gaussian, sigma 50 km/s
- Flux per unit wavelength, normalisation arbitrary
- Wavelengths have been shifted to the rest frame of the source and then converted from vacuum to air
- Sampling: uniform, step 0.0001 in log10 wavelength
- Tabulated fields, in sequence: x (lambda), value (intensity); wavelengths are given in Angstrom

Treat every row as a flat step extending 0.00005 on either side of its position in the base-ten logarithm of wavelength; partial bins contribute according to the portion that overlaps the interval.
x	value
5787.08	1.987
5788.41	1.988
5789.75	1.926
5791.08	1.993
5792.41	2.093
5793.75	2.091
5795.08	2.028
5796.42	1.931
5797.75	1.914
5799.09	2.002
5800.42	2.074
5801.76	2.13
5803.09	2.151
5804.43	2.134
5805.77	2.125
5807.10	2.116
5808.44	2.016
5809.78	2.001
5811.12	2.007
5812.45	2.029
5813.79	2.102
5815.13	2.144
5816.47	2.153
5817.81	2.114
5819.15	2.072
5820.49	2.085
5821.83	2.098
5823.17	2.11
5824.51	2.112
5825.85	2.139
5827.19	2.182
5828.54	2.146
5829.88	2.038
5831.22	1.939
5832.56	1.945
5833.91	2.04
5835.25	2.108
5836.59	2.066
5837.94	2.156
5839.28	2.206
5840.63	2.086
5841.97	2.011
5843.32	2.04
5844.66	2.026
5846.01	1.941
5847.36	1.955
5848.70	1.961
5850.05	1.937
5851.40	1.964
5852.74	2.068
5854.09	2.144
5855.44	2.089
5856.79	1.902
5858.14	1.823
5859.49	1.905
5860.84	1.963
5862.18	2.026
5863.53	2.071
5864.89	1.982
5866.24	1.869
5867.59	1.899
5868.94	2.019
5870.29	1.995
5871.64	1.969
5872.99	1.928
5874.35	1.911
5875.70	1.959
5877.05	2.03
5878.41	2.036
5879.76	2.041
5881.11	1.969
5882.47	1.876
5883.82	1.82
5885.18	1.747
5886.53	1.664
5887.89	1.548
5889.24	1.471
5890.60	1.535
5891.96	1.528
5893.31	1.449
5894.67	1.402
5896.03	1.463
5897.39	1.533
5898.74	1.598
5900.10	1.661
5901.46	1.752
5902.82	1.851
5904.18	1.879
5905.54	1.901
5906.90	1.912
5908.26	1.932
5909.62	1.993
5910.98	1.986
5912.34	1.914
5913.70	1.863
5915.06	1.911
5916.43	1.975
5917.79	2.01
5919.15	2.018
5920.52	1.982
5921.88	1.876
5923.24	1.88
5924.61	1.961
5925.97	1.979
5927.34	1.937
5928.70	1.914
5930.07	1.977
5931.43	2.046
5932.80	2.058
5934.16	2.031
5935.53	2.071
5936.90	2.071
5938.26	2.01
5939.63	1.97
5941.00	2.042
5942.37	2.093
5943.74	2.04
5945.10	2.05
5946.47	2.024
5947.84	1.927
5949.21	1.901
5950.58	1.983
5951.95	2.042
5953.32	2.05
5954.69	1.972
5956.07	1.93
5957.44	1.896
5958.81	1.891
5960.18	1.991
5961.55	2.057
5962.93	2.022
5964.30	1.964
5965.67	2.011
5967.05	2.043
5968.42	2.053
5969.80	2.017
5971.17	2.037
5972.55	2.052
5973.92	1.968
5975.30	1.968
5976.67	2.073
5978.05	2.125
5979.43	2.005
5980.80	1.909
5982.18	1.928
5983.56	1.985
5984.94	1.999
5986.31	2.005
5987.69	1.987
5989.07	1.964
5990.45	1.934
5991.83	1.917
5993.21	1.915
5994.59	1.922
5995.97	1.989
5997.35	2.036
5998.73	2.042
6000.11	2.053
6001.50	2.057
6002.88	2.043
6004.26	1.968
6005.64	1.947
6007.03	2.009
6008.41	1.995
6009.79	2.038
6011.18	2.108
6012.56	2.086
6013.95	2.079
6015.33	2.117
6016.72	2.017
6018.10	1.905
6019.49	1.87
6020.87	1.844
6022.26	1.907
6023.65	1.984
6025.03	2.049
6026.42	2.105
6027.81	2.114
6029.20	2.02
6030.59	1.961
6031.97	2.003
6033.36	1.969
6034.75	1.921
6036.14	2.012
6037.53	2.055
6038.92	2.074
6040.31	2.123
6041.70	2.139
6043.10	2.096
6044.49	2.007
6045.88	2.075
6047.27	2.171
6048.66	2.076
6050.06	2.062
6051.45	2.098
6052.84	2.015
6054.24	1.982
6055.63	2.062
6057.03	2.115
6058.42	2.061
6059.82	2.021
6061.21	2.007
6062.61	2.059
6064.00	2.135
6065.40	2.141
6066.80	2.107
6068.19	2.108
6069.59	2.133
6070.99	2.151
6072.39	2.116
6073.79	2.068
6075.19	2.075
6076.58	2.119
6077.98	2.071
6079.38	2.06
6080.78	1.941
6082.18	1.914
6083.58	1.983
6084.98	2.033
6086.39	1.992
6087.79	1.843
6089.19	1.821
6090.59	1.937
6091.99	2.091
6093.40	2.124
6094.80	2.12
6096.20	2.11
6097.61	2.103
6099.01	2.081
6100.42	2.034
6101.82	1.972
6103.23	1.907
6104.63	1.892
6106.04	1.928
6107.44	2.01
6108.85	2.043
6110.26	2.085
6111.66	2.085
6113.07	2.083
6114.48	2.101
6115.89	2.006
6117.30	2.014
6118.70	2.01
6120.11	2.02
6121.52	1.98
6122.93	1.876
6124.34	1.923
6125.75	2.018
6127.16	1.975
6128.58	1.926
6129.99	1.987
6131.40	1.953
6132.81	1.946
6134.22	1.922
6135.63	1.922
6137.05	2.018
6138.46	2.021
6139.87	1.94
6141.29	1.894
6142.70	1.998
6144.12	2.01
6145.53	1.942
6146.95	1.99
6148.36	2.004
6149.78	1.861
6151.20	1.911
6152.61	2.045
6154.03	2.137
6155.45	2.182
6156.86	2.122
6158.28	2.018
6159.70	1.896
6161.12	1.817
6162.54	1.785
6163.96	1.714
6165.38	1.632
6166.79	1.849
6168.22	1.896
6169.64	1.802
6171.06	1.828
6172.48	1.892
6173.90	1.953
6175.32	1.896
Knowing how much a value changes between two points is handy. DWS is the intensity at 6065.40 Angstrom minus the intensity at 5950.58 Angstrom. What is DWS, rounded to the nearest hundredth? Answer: 0.16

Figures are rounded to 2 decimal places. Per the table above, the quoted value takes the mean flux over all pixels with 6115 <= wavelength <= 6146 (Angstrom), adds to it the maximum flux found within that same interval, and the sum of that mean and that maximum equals 3.99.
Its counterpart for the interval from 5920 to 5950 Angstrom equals 4.09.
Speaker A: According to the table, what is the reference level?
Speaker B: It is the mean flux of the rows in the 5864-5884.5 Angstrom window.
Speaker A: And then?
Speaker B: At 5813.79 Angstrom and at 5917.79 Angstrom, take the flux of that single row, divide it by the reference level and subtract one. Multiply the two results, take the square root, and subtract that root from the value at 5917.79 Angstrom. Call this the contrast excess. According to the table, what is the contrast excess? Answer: -0.018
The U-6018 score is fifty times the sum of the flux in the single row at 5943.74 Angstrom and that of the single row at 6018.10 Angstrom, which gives 197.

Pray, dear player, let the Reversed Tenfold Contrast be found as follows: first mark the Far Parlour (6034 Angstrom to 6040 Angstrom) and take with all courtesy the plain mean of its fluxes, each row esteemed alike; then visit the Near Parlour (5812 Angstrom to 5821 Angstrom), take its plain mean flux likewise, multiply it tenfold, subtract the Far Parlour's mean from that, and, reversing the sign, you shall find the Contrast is -19.0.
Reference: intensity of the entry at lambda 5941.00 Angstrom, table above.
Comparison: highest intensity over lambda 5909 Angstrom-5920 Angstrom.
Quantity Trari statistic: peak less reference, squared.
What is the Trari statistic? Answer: 0.0006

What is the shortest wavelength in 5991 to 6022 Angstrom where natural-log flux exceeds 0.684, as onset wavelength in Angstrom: 5995.97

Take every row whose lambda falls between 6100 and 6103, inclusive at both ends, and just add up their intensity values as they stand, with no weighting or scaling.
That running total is 4.01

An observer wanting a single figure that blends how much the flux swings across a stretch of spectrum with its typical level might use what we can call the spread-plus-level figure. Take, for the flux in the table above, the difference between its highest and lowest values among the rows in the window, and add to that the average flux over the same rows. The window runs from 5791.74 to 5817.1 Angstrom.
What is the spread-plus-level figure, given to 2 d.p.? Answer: 2.30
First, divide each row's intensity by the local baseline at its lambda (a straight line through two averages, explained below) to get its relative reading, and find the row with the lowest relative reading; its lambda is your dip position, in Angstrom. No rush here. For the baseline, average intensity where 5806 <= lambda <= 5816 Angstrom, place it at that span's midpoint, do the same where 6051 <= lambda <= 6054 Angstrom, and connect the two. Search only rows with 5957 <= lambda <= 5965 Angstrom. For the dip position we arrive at 5958.81 Angstrom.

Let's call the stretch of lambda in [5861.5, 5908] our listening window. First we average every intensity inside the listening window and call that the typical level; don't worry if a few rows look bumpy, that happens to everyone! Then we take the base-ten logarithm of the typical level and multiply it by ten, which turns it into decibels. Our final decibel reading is 2.56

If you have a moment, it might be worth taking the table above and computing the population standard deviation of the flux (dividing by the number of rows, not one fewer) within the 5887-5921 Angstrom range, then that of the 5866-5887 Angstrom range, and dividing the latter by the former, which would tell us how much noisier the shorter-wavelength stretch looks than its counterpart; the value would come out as 0.49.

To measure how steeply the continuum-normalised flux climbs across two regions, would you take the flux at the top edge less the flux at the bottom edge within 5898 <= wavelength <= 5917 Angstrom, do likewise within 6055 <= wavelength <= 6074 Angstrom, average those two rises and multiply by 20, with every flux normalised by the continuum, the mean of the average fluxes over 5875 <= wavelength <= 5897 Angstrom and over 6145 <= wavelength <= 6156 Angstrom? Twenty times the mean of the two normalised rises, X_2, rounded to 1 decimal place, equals 2.1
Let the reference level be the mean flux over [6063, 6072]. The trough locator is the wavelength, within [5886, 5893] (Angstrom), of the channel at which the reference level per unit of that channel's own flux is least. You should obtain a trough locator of 5886.53 Angstrom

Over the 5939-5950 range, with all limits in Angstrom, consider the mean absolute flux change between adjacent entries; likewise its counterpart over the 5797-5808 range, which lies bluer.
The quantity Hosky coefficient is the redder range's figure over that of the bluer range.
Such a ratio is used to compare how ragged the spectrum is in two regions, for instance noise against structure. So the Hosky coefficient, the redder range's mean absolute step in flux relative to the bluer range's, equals 1.2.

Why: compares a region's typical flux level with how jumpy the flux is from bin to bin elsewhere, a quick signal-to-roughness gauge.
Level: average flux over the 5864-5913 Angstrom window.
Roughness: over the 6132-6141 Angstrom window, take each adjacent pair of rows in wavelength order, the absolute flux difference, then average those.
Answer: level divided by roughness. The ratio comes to 44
